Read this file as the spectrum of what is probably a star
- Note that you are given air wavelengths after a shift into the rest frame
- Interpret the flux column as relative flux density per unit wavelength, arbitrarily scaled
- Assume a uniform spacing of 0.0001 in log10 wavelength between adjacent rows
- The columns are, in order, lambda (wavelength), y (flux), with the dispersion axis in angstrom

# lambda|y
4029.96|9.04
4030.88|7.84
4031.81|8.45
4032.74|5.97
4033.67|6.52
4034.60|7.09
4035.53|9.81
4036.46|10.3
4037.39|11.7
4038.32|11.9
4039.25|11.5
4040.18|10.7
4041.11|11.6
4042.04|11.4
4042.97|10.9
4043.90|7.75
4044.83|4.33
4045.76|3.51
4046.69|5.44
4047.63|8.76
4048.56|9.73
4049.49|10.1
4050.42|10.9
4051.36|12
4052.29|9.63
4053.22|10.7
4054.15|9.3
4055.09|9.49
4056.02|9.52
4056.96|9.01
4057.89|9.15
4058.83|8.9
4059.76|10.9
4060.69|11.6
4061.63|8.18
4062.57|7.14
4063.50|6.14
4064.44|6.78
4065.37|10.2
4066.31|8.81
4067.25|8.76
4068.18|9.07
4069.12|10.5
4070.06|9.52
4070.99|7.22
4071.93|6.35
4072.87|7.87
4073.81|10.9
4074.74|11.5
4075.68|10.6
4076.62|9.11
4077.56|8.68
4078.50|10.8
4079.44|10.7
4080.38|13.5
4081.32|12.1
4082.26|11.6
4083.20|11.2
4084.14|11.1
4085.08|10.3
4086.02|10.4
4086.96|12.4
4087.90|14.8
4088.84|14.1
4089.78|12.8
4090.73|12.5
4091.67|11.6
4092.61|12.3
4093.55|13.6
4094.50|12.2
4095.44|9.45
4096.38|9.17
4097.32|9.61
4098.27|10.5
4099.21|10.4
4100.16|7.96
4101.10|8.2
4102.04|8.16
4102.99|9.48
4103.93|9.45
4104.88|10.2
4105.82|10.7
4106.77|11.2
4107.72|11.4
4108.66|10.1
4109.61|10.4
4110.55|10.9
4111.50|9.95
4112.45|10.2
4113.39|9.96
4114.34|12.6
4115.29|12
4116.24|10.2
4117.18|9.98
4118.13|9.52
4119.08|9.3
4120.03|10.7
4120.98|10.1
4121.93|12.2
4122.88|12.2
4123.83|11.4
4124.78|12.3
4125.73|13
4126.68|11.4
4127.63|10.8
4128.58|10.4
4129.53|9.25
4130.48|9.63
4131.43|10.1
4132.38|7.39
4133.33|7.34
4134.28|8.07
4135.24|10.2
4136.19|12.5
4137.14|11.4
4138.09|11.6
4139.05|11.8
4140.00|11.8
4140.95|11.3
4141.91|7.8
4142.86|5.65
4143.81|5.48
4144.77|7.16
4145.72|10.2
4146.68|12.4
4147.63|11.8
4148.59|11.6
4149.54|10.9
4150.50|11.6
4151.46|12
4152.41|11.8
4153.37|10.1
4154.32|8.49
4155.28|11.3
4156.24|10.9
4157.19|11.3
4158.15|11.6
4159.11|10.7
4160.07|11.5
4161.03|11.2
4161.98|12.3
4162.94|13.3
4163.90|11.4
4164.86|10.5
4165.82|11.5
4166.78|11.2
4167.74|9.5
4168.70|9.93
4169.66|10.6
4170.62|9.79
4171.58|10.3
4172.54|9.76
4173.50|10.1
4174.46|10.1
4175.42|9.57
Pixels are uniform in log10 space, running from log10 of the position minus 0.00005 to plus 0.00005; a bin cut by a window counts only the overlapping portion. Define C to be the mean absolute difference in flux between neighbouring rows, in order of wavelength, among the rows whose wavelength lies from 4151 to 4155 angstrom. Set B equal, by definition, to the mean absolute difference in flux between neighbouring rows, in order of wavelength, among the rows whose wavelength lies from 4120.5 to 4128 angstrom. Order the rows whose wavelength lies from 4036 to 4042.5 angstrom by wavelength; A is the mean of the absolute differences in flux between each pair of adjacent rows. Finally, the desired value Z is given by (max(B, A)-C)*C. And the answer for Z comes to -0.25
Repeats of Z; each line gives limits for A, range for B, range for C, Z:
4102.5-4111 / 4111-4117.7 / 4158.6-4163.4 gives 0.13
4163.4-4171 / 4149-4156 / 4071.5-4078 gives -0.12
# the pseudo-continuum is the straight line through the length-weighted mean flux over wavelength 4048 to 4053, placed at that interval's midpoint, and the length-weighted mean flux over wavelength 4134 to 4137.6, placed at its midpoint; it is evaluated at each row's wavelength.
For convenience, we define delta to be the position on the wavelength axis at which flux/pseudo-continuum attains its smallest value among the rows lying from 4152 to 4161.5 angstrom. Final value 4154.32 angstrom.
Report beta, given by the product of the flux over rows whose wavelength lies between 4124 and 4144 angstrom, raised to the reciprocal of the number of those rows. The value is 9.69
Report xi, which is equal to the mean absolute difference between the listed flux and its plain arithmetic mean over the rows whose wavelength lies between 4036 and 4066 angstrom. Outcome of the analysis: 1.70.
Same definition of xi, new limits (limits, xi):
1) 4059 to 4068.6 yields 1.36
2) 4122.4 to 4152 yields 1.66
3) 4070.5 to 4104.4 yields 1.58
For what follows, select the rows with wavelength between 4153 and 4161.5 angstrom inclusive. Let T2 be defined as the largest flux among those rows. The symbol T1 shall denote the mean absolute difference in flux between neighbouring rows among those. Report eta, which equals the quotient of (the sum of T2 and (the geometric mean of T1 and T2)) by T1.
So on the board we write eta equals 16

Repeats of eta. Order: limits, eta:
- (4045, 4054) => 11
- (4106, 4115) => 20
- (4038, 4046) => 12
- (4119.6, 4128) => 18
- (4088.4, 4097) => 16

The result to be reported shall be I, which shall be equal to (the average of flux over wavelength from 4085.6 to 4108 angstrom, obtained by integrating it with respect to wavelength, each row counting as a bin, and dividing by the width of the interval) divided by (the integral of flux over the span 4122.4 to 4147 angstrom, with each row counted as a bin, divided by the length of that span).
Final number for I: 1.08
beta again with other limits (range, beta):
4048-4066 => 9.31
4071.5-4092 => 10.95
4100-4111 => 9.78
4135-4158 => 10.22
